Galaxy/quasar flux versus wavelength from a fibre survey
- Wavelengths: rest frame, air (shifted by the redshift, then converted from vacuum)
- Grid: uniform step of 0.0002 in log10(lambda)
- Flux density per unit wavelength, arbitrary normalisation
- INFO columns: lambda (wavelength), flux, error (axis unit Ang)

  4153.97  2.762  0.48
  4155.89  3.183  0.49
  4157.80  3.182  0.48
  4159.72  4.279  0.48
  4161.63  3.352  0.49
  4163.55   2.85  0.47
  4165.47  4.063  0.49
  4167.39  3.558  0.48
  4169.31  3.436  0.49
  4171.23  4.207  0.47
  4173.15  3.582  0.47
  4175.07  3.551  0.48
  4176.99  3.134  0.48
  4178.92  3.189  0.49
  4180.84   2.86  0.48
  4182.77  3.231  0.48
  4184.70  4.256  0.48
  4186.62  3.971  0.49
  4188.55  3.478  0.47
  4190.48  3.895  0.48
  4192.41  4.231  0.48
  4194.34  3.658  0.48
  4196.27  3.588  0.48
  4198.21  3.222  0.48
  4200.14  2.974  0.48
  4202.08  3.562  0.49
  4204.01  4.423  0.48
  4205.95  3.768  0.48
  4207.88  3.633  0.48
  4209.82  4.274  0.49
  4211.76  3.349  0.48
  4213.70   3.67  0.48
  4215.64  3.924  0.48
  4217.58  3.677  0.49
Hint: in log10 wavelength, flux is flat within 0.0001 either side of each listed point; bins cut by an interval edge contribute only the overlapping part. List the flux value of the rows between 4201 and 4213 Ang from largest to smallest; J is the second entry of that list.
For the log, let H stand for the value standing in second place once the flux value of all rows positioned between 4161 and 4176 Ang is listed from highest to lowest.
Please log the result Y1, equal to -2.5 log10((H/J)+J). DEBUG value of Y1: -1.80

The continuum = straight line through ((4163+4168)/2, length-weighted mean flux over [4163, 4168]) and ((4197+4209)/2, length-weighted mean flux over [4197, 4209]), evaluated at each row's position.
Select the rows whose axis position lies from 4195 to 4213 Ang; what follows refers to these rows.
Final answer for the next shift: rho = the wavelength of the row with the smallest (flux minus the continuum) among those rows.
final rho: 4200.14 Ang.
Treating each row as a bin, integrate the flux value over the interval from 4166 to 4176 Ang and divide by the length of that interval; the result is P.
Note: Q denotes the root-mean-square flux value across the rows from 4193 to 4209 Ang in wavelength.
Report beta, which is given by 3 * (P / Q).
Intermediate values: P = 3.69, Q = 3.63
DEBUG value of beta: 3.05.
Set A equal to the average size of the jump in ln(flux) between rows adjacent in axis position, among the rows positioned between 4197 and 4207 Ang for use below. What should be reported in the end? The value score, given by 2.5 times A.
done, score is 0.40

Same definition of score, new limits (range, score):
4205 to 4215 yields 0.33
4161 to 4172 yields 0.44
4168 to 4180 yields 0.26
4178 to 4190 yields 0.35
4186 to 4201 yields 0.24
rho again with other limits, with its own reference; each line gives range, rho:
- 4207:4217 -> 4211.76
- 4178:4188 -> 4180.84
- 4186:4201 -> 4200.14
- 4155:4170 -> 4163.55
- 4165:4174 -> 4169.31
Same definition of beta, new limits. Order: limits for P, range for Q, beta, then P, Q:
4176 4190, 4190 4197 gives 2.70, 3.46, 3.85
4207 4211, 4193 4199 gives 3.37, 3.93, 3.49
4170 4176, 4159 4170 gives 3.12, 3.77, 3.62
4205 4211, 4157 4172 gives 3.19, 3.88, 3.65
